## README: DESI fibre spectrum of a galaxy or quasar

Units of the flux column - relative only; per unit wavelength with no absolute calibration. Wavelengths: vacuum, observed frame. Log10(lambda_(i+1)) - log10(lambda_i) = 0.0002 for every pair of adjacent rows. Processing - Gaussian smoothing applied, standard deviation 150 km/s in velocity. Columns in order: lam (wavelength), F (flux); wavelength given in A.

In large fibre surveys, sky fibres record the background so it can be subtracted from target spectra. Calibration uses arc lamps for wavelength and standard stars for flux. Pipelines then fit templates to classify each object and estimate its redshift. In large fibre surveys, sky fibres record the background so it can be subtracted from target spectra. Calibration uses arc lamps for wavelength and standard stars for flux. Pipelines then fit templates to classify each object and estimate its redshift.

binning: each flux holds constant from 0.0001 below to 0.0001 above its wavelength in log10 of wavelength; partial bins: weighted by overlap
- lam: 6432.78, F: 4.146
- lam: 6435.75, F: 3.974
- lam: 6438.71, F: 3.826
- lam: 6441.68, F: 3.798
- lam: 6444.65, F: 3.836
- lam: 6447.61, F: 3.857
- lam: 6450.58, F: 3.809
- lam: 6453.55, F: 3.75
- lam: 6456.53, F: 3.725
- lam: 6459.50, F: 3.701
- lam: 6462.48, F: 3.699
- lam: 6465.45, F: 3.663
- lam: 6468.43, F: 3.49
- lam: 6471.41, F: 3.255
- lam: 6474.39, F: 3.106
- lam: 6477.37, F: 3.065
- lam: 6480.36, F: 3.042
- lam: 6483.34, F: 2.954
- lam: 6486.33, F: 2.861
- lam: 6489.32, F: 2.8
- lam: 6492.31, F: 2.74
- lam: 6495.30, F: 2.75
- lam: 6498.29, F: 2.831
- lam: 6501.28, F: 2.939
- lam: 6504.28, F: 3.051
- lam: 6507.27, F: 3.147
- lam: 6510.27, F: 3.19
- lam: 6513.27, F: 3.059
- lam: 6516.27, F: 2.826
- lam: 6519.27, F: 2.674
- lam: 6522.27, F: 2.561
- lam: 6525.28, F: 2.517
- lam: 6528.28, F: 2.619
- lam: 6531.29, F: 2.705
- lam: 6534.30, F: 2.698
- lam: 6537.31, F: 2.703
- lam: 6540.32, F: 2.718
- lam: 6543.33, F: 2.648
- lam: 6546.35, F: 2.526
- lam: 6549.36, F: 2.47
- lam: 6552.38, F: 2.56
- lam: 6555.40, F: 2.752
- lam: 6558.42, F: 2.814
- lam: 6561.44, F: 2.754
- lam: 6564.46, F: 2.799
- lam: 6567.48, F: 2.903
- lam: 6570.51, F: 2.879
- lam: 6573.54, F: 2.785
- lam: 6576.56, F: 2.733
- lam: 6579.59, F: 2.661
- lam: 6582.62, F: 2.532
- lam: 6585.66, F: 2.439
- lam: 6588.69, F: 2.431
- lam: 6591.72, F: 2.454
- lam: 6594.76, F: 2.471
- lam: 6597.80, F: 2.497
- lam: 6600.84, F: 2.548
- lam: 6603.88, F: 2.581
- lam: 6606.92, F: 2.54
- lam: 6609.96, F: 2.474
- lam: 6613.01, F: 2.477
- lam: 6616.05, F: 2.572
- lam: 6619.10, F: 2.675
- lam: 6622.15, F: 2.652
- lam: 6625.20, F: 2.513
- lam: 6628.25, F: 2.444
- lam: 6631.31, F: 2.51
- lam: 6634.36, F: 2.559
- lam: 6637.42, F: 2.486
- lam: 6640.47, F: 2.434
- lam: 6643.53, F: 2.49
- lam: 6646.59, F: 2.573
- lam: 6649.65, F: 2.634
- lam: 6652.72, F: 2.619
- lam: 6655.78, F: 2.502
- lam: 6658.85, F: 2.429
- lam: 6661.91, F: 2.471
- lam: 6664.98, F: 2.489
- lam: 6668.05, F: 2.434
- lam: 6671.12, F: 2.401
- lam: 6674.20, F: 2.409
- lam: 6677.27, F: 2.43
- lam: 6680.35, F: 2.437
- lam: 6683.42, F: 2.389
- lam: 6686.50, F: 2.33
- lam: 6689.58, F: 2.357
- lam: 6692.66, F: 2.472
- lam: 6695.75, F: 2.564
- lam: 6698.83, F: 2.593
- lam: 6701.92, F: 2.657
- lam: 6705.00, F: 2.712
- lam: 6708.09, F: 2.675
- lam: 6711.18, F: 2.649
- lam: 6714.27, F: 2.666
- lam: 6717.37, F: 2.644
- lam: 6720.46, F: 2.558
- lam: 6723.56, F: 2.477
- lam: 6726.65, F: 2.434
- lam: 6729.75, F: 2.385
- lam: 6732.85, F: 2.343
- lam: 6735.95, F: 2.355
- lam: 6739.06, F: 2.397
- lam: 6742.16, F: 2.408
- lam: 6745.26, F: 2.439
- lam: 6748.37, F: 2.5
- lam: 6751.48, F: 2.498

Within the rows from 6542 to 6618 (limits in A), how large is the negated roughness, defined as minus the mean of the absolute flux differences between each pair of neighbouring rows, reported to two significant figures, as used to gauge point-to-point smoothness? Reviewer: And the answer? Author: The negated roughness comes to -0.065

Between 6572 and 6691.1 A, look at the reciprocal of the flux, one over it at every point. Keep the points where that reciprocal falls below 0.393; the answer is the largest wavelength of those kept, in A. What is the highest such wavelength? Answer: 6652.72 A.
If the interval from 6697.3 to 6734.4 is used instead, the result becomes 6720.46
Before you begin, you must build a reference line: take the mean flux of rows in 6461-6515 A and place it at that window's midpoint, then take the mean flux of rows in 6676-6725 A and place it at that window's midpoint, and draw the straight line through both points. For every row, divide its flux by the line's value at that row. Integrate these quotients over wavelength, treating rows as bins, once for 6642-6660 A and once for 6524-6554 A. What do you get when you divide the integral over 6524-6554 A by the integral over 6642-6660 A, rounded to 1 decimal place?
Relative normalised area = 1.5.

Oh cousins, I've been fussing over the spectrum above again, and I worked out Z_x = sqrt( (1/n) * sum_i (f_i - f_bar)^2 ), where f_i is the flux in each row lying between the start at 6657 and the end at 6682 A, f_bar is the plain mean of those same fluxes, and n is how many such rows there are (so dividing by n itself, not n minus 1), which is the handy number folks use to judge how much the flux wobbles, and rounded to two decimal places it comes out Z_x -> 0.03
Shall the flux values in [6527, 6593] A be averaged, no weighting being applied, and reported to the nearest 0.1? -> 2.7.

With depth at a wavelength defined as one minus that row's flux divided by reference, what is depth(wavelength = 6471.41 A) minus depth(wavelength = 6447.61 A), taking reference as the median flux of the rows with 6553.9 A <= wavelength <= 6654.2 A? 0.24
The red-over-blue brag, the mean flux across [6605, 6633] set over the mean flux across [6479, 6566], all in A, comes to 0.91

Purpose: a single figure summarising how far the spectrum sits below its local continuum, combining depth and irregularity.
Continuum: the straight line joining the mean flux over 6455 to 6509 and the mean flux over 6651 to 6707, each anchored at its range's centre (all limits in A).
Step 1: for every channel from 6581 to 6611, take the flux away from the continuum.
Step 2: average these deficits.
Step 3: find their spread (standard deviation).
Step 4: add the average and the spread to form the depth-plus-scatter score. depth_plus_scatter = 0.34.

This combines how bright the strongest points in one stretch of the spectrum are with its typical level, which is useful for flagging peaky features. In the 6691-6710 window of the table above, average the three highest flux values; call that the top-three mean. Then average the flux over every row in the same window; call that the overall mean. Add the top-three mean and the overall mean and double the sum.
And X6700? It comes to 10.6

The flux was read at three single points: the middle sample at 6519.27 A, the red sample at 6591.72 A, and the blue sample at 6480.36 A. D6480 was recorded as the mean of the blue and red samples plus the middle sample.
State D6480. 5.42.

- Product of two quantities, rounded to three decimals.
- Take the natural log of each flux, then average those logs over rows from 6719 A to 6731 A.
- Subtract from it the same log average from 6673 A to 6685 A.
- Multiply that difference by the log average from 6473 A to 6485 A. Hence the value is 0.021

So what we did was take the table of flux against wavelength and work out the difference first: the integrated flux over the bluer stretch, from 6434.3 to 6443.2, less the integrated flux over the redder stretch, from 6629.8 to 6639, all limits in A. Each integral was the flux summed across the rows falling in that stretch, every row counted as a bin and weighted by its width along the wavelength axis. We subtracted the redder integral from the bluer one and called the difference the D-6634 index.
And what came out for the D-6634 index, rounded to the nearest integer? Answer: 11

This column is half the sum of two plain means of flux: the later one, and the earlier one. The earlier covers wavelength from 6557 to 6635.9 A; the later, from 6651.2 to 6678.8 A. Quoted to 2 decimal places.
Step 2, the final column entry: 2.53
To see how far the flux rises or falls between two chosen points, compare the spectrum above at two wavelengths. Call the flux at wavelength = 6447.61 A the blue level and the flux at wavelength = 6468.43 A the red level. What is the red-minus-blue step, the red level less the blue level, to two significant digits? -0.37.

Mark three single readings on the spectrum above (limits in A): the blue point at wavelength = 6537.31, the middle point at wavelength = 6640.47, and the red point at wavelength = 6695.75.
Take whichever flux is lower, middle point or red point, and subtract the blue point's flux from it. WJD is -0.27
